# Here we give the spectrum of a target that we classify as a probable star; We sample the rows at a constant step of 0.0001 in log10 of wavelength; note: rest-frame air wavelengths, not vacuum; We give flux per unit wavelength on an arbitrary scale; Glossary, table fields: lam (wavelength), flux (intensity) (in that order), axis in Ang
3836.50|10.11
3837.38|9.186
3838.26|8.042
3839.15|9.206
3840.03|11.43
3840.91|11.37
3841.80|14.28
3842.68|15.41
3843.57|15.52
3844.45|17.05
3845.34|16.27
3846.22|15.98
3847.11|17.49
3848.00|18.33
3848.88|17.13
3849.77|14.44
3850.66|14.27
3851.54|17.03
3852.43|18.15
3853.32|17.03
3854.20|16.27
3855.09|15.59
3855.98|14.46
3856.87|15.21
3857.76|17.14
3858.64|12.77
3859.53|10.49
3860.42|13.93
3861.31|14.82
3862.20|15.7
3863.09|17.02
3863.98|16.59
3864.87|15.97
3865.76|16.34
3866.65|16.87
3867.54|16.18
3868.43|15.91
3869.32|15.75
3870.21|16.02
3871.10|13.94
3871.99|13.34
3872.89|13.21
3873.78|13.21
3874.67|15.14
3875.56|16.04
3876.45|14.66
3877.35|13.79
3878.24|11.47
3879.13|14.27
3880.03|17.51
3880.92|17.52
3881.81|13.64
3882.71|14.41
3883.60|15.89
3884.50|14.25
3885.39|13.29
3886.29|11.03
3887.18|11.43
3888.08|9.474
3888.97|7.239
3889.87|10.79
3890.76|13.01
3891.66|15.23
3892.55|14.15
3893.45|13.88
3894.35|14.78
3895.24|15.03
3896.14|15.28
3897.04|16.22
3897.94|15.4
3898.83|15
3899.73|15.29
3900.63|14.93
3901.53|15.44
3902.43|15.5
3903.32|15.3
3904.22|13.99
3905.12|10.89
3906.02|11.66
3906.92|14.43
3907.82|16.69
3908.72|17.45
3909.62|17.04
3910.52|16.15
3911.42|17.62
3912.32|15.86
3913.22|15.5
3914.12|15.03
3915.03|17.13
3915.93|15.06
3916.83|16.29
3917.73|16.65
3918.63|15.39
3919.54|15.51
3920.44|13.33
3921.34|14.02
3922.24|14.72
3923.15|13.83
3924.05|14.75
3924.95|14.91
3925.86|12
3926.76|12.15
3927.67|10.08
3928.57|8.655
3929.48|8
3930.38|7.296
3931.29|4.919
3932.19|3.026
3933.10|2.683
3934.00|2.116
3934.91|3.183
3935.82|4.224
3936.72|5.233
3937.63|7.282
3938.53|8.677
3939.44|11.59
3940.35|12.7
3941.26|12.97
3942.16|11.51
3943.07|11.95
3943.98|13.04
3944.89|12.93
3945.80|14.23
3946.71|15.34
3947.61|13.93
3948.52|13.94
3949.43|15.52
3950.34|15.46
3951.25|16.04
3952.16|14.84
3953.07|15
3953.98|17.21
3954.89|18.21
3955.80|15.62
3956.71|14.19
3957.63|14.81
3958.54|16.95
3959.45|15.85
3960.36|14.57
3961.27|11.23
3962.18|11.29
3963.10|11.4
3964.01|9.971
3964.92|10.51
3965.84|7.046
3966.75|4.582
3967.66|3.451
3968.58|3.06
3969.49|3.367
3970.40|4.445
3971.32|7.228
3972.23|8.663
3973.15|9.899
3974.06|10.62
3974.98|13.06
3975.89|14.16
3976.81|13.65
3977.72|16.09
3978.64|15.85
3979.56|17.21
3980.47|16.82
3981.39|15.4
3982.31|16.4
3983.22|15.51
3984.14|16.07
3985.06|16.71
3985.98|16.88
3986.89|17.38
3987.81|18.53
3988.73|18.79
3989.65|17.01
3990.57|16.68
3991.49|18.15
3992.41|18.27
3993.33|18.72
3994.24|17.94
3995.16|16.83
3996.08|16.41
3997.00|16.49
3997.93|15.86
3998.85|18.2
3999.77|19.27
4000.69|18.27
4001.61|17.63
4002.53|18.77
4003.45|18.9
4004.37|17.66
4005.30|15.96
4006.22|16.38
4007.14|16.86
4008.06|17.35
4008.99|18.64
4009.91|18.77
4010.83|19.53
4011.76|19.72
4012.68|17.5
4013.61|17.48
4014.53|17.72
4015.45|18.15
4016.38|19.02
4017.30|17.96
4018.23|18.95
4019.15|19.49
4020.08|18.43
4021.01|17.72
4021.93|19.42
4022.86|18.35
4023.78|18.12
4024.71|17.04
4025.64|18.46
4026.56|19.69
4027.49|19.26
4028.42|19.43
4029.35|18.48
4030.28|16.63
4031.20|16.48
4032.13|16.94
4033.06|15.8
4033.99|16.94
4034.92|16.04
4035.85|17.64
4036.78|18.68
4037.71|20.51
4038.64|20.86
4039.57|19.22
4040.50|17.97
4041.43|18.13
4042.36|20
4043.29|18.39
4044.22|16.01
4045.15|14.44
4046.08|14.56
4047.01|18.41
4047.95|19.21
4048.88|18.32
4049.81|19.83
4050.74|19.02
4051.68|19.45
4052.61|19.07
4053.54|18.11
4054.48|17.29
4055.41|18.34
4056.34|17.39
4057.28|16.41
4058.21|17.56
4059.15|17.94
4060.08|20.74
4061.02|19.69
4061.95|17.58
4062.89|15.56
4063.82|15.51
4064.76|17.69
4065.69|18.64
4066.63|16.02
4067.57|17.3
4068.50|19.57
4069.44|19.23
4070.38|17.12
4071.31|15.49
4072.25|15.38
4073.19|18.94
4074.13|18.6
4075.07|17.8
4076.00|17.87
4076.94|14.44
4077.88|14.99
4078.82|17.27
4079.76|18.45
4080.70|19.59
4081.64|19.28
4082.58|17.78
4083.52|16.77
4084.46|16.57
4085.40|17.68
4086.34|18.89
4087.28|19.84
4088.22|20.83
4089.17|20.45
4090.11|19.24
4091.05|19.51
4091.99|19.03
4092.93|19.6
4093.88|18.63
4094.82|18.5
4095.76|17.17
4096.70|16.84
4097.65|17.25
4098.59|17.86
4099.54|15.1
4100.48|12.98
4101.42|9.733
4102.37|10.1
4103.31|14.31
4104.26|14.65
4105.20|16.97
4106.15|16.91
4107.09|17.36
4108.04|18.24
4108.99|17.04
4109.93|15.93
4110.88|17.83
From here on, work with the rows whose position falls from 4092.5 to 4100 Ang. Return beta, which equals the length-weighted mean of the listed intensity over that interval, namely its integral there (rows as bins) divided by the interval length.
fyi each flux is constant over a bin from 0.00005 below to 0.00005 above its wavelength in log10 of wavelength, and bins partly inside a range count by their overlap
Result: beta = 17.6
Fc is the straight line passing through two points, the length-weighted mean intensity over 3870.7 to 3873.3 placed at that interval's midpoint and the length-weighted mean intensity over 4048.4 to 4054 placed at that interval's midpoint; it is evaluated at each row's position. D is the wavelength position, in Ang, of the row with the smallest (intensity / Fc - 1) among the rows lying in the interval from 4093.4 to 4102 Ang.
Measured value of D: 4101.42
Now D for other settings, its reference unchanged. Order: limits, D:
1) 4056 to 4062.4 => 4057.28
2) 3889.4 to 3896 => 3889.87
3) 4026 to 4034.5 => 4033.06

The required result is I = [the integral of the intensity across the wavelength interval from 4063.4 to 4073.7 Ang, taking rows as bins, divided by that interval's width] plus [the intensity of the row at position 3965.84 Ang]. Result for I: 24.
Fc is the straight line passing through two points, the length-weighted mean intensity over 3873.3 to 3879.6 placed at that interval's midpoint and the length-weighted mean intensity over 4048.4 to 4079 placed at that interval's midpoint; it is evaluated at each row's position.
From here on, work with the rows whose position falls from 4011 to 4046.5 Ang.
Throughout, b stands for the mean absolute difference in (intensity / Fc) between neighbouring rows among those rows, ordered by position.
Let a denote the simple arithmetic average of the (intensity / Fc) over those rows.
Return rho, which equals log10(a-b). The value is 0.00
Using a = 1.06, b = 0.059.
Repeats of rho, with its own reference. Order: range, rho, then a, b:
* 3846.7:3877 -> 0.02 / 1.12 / 0.085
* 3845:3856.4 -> 0.05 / 1.20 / 0.088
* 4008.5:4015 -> 0.03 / 1.11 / 0.035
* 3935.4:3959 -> -0.11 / 0.85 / 0.075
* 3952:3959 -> -0.03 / 1.02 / 0.092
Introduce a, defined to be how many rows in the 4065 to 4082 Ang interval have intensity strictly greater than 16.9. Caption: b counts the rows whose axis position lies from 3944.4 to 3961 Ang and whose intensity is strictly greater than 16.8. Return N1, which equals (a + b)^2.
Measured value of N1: 256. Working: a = 13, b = 3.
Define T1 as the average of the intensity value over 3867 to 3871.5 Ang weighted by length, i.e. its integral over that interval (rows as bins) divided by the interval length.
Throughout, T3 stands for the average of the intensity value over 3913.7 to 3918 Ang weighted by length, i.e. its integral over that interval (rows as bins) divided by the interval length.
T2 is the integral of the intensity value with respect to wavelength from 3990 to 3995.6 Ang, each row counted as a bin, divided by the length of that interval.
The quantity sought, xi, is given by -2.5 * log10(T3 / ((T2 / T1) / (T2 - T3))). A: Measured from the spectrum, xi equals -3.5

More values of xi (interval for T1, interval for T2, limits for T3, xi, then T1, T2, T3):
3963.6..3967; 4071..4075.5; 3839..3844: -3.5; 8.2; 17.3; 13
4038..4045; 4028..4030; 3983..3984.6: -4.1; 18.5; 18.7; 16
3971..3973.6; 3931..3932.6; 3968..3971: -0.1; 8.7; 3.9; 4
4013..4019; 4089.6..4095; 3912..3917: -4.3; 18.3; 19.1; 16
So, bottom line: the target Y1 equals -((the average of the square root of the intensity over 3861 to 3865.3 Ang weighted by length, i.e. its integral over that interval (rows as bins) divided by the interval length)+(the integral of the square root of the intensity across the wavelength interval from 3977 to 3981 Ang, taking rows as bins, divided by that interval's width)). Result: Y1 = -8.04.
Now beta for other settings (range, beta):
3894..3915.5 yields 15.3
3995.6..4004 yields 17.8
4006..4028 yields 18.4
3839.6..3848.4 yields 15.3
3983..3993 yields 17.3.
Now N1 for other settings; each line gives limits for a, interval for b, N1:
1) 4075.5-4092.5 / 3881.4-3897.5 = 196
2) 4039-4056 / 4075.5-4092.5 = 841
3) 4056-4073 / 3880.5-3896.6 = 169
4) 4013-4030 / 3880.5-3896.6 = 361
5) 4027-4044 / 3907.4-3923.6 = 324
